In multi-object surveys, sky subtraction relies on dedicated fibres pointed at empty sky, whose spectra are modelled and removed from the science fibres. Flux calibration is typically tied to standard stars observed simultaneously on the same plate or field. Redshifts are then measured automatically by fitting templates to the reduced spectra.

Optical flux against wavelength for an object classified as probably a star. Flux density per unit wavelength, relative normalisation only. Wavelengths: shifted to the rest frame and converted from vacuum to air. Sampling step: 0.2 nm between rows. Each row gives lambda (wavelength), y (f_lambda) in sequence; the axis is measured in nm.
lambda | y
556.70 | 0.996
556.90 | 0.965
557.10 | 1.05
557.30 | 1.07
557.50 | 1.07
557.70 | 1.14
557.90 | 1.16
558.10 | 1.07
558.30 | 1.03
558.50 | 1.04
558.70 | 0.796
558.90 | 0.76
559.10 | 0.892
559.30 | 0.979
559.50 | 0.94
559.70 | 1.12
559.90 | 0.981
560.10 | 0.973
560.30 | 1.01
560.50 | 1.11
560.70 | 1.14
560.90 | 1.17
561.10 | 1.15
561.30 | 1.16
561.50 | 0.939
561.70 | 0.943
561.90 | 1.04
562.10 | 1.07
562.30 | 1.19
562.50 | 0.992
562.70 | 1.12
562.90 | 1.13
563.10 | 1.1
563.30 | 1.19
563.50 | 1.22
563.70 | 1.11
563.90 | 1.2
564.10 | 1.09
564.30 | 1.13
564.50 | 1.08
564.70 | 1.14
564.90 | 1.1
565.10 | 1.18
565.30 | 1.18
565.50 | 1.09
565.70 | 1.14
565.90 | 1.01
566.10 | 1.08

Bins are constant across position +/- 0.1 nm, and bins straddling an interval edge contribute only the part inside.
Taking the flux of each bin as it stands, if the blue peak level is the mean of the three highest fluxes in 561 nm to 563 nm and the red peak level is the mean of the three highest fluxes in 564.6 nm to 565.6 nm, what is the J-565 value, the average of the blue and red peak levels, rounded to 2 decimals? 1.17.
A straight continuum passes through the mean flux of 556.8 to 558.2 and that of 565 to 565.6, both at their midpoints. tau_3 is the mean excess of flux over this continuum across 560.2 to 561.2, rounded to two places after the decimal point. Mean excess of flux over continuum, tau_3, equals 0.01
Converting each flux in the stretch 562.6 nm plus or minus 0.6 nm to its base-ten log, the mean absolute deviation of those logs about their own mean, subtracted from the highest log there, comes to 0.06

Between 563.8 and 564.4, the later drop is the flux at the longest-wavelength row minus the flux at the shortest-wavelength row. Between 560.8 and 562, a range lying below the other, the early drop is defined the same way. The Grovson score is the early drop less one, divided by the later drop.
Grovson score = 16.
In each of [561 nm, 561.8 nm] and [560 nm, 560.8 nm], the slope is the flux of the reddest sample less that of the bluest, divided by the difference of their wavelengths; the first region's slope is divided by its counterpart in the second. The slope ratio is -1.2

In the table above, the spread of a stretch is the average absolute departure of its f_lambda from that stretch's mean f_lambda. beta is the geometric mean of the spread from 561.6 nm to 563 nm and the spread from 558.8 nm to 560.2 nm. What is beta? 0.070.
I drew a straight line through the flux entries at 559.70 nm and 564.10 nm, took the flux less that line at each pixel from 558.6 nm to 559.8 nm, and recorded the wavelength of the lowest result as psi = 558.90 nm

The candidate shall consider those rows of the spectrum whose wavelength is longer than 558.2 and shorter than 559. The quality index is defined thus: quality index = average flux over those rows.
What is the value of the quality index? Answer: 0.91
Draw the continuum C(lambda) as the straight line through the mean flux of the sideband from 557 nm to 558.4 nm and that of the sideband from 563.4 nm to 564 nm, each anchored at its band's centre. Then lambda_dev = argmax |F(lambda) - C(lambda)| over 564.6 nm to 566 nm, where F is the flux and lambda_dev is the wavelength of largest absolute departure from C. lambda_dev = 565.90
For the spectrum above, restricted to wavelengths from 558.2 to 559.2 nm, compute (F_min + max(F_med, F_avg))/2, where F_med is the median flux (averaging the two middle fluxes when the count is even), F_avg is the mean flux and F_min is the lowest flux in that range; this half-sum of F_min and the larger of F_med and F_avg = 0.83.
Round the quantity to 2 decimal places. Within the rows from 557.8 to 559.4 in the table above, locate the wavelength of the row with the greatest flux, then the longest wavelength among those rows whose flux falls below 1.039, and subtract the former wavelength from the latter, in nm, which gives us 1.40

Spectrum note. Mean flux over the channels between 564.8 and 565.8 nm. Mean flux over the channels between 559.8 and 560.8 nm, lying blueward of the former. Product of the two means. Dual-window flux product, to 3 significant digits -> 1.19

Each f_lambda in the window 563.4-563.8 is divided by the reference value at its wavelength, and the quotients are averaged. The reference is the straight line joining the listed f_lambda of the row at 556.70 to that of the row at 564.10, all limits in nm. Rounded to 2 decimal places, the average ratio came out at 1.08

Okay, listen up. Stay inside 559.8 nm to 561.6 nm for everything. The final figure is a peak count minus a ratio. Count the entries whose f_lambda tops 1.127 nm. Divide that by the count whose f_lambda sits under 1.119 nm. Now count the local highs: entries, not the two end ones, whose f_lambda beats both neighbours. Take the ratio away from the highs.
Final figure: 1.20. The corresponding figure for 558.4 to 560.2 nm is 2.00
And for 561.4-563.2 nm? 1.67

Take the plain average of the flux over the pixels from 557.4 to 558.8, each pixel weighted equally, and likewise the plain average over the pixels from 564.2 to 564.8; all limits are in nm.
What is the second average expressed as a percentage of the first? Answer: 107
